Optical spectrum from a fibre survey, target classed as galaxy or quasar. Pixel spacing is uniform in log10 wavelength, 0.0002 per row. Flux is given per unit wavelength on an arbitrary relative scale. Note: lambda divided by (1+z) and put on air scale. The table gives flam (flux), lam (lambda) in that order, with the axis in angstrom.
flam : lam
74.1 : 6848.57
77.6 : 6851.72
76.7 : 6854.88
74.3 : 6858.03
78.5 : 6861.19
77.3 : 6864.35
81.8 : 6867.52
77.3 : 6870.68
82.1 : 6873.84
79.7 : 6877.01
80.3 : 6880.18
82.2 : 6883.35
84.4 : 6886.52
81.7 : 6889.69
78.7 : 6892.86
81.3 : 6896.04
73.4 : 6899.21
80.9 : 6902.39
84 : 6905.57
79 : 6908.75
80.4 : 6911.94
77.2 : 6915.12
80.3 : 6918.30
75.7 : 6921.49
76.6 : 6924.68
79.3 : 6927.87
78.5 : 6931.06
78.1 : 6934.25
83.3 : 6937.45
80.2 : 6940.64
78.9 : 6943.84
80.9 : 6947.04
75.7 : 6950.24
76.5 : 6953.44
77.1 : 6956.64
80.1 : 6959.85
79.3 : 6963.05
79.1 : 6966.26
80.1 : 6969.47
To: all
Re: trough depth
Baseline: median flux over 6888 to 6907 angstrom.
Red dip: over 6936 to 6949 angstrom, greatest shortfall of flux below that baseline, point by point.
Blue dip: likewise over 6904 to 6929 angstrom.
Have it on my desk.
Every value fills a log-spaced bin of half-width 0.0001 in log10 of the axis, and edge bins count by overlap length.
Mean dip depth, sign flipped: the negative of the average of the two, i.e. -3.8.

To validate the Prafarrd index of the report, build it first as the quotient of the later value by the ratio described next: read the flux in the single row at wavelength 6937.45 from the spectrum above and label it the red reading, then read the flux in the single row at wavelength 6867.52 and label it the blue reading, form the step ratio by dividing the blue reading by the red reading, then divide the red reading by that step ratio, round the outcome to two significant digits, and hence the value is 85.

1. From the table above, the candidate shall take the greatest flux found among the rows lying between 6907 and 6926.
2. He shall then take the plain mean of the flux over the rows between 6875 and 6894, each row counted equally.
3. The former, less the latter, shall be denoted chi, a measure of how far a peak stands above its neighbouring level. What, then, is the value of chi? -0.8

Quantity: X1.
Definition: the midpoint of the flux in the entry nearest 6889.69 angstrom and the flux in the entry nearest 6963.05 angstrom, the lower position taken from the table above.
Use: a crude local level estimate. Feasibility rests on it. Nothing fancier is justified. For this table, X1 80.5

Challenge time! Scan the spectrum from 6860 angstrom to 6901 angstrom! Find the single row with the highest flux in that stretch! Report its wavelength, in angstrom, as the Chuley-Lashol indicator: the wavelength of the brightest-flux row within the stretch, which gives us 6886.52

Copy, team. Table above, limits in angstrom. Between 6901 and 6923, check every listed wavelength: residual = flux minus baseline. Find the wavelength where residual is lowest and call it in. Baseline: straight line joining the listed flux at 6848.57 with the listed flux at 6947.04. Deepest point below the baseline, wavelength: 6921.49 angstrom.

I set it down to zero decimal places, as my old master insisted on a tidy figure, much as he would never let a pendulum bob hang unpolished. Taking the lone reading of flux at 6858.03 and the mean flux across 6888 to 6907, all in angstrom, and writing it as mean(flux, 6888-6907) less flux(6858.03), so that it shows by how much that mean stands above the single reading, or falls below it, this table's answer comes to 6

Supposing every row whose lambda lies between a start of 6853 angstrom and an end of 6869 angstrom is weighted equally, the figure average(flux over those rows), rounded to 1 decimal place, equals 77.7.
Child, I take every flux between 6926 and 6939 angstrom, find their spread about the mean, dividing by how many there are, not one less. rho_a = 2.1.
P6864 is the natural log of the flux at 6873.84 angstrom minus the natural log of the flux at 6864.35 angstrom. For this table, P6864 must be 0.060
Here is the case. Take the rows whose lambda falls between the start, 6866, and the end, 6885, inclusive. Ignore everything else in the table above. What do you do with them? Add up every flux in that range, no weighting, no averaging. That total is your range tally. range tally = 483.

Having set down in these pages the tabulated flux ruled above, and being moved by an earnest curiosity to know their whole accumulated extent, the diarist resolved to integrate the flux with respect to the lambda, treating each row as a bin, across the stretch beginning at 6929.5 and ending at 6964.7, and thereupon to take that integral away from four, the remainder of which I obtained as -2775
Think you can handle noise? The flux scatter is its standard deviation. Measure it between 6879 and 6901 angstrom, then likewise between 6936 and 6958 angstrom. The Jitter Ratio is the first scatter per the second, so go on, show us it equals 1.3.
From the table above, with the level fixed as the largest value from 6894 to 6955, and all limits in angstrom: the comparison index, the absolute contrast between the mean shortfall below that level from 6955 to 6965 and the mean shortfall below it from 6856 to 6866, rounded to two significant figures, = 2.1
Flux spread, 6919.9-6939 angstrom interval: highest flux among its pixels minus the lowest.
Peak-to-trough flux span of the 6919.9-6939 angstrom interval 7.6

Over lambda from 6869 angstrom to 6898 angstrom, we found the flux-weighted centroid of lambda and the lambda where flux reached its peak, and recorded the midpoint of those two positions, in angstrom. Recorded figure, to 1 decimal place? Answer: 6885.0 angstrom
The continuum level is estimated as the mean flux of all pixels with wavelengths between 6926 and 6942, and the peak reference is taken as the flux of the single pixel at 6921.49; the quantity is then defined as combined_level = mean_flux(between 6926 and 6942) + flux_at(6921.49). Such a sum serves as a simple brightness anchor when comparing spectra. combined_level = 156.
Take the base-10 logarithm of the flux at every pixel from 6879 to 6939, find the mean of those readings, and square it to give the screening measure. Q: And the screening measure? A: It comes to 3.62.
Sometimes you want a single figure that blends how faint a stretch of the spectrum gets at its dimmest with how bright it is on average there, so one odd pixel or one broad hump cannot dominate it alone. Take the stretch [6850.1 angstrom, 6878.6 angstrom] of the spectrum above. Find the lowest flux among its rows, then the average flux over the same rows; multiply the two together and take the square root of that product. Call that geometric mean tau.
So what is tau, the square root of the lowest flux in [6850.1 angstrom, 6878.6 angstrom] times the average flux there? 76.3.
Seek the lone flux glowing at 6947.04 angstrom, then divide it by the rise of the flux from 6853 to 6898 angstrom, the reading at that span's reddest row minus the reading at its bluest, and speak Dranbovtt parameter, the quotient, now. 18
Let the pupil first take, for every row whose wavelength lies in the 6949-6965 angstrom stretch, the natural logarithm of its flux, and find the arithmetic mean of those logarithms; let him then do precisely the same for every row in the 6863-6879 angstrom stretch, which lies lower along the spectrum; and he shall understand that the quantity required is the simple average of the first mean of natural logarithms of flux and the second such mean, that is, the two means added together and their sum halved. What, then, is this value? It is 4.37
